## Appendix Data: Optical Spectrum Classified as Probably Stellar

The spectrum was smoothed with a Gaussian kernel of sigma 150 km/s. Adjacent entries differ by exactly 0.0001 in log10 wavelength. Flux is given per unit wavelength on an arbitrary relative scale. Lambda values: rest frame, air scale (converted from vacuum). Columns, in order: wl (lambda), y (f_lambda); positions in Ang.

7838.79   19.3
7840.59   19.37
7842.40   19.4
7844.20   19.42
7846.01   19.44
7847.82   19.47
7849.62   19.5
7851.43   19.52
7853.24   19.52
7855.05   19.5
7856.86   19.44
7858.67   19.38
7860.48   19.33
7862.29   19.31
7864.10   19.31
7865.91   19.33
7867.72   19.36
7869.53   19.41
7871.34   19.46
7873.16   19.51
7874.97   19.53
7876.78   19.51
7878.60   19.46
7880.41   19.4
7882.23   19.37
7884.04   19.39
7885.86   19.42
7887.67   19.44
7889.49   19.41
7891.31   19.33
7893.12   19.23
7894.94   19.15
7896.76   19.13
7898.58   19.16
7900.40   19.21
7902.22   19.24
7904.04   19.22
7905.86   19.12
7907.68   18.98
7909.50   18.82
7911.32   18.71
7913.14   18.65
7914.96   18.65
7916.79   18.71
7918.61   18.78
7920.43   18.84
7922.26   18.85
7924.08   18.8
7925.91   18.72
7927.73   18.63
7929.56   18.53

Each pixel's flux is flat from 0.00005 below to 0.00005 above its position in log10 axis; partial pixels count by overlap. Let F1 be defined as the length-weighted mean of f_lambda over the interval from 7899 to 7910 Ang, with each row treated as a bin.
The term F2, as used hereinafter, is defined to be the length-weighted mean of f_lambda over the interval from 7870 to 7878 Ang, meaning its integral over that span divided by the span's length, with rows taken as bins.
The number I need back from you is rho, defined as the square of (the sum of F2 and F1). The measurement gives 1490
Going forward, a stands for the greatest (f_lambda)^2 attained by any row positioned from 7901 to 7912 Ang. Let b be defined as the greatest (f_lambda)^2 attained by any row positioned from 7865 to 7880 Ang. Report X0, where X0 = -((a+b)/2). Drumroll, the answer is -376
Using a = 370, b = 381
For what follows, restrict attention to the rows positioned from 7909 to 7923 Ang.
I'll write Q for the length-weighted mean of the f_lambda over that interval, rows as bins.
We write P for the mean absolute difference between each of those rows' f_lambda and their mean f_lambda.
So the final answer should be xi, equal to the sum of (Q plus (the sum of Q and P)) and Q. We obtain 56.3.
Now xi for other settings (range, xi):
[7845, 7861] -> 58.4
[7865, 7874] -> 58.3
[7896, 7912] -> 57.4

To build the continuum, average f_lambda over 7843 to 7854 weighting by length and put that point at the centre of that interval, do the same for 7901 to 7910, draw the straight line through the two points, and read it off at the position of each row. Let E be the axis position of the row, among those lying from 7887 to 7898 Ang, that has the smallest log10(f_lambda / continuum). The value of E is 7896.76 Ang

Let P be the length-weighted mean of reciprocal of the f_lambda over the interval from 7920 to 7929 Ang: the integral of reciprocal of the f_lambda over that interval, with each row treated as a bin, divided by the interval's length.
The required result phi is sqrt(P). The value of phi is 0.231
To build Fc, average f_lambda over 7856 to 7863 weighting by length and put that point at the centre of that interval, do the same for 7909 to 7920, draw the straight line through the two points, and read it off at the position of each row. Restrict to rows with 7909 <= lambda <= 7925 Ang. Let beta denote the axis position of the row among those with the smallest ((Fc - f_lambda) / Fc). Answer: 7922.26 Ang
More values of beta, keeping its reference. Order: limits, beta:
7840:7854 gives 7853.24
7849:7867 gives 7855.05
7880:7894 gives 7887.67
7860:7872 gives 7871.34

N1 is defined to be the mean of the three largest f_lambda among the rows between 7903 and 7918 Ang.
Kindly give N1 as 19.1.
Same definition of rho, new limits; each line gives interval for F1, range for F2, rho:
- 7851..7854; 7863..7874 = 1513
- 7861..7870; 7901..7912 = 1473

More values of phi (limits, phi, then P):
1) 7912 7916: 0.231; 0.0536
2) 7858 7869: 0.227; 0.0517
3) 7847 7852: 0.227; 0.0513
